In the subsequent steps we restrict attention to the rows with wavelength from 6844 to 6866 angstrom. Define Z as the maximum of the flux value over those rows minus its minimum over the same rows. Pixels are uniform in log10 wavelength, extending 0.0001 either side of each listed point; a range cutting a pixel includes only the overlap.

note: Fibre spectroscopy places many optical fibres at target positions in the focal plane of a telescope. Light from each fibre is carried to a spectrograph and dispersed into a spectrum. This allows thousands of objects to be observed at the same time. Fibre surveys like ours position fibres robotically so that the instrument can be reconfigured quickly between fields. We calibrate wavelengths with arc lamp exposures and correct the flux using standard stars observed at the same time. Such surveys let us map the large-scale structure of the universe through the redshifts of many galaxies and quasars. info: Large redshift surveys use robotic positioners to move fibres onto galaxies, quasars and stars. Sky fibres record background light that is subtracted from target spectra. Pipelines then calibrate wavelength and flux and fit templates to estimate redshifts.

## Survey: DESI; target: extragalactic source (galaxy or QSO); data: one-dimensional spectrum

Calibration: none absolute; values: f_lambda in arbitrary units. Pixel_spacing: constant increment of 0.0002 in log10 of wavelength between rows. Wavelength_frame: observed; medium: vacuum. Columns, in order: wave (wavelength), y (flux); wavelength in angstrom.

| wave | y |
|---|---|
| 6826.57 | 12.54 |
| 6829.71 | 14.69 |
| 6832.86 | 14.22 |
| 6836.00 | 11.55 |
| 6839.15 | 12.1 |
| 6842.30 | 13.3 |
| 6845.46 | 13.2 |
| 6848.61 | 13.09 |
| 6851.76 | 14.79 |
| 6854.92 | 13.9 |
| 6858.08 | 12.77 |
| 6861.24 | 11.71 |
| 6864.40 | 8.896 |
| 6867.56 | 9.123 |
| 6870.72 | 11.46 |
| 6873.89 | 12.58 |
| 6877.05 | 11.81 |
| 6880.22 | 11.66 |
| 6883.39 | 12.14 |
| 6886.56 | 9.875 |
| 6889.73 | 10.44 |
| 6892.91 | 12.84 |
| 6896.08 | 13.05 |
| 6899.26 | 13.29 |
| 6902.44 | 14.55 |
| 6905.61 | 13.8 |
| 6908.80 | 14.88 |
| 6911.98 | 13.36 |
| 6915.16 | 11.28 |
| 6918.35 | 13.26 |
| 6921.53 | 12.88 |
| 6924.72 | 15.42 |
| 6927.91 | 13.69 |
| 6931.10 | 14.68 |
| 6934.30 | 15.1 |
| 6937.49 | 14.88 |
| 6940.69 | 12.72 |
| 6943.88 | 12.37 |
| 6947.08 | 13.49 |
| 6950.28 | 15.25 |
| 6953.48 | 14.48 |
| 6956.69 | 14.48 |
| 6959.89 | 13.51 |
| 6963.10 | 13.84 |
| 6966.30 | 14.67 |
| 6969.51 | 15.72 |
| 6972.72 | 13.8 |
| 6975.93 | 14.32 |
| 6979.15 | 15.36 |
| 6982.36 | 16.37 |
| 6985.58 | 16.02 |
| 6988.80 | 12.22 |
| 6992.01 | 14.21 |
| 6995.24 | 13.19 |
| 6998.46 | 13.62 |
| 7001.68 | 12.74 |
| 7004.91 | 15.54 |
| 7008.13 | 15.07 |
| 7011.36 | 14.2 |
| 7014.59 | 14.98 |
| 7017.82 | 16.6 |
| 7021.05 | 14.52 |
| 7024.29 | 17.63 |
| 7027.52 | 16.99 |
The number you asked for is 5.9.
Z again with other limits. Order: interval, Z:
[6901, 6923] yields 3.6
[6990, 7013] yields 2.8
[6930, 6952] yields 2.9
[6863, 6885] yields 3.7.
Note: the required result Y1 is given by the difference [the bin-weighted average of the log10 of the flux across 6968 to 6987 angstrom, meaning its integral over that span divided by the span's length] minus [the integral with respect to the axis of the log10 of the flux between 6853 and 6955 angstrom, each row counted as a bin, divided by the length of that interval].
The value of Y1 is 0.08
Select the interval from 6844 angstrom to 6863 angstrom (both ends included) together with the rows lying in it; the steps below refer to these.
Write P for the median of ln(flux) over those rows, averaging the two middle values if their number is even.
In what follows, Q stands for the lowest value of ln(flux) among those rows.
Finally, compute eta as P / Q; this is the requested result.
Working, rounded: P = 2.58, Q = 2.46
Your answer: 1.05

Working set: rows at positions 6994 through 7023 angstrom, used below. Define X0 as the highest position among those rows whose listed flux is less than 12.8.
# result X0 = 7001.68 angstrom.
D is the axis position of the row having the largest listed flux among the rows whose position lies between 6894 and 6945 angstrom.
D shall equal 6924.72 angstrom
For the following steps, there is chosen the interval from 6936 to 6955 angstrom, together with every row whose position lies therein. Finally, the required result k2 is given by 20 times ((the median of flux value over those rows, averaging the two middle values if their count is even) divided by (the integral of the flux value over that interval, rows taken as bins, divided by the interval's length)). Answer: 20.2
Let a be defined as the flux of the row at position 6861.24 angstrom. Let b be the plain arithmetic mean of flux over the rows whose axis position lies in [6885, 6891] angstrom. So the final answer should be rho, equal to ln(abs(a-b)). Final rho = 0.4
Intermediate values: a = 11.71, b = 10.2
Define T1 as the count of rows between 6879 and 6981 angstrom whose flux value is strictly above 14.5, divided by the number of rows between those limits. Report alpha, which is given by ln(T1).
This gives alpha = -1.2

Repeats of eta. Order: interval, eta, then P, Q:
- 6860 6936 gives 1.17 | 2.55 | 2.19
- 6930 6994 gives 1.07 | 2.67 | 2.50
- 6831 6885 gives 1.14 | 2.50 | 2.19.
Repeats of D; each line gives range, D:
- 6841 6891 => 6851.76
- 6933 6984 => 6982.36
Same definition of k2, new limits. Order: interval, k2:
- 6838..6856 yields 19.8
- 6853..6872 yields 20.4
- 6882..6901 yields 20.9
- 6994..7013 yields 19.8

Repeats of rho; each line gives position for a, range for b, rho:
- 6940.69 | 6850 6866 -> -1.2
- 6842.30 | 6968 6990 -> 0.4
